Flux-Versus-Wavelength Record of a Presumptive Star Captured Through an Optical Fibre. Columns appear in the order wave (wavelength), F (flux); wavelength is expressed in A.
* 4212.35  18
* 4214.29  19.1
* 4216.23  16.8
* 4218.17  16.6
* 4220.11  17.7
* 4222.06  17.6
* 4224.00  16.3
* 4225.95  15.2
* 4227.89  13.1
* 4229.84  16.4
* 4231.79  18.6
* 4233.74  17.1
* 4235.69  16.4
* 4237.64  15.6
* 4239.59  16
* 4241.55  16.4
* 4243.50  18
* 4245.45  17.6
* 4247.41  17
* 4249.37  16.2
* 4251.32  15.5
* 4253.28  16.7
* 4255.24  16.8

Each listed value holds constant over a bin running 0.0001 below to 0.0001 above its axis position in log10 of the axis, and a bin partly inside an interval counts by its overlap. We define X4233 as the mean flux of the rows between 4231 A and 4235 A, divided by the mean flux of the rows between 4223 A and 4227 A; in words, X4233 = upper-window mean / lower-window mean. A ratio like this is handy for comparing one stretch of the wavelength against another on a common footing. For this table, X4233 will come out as 1.13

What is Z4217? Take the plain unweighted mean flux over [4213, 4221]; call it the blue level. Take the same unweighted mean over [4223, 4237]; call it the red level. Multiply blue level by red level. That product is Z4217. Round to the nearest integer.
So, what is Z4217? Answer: 284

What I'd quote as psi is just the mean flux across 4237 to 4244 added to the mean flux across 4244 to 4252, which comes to 33.1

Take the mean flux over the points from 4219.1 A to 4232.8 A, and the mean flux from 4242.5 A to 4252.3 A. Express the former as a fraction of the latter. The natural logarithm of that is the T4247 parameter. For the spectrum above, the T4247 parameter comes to -0.027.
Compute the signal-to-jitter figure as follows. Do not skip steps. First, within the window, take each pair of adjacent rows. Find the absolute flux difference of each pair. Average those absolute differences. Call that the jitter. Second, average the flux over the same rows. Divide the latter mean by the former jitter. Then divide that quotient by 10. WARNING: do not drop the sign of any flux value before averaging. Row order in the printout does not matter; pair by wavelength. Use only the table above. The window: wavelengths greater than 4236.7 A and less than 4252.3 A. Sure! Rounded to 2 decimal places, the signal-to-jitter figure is 2.36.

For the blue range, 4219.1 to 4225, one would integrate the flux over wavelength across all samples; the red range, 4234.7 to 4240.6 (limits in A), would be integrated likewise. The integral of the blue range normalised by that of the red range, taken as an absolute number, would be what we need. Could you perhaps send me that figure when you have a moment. 1.07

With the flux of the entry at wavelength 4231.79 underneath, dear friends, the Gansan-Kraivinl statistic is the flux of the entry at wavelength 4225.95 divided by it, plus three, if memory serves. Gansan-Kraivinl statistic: 3.82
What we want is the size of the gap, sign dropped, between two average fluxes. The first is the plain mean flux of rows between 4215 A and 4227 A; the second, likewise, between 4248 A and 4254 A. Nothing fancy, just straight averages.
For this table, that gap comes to 0.57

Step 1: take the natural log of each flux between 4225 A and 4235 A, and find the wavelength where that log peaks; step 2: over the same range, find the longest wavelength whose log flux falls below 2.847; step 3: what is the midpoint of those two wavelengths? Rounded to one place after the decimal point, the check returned 4232.8 A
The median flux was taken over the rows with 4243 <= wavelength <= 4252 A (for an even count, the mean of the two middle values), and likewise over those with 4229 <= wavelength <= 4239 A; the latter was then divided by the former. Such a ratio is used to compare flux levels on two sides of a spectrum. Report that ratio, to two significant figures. 0.96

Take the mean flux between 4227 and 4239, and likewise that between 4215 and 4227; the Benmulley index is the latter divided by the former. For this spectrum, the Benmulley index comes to 1.03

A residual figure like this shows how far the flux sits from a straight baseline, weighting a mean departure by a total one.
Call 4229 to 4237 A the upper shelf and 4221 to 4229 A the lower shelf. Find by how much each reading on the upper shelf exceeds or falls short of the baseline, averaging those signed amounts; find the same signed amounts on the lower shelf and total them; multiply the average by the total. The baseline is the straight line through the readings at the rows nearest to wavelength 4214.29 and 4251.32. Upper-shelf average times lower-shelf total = 2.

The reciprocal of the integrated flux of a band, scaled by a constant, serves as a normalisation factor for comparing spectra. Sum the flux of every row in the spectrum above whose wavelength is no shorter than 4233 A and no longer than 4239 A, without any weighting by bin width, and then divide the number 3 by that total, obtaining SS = 0.0611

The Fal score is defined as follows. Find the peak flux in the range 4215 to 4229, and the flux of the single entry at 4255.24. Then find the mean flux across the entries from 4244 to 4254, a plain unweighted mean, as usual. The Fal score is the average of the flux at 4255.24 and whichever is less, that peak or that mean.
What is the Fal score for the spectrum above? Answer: 16.7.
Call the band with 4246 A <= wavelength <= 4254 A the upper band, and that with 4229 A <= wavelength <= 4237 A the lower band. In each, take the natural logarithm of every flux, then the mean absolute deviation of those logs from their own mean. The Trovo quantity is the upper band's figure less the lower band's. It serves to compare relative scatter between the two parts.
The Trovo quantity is -0.011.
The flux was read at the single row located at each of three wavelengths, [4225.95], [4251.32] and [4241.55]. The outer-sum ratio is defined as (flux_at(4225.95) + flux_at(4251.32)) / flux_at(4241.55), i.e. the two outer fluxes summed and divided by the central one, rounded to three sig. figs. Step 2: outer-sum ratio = 1.87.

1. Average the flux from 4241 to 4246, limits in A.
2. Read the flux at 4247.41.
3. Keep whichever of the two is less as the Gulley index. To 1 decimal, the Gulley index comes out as 17.0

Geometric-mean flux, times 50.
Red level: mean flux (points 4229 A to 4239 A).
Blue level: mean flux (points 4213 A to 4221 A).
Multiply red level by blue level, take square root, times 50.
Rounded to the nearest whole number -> 859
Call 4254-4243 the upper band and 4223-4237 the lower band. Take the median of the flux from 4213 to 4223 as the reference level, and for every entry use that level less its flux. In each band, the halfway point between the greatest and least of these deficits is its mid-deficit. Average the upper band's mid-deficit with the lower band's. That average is 1.3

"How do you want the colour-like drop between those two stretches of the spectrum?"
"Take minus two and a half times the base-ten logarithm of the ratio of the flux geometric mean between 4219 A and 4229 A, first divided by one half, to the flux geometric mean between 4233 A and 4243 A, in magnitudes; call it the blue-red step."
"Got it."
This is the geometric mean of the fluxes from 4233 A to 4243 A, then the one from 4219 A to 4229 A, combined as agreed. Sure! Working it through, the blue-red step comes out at -0.73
